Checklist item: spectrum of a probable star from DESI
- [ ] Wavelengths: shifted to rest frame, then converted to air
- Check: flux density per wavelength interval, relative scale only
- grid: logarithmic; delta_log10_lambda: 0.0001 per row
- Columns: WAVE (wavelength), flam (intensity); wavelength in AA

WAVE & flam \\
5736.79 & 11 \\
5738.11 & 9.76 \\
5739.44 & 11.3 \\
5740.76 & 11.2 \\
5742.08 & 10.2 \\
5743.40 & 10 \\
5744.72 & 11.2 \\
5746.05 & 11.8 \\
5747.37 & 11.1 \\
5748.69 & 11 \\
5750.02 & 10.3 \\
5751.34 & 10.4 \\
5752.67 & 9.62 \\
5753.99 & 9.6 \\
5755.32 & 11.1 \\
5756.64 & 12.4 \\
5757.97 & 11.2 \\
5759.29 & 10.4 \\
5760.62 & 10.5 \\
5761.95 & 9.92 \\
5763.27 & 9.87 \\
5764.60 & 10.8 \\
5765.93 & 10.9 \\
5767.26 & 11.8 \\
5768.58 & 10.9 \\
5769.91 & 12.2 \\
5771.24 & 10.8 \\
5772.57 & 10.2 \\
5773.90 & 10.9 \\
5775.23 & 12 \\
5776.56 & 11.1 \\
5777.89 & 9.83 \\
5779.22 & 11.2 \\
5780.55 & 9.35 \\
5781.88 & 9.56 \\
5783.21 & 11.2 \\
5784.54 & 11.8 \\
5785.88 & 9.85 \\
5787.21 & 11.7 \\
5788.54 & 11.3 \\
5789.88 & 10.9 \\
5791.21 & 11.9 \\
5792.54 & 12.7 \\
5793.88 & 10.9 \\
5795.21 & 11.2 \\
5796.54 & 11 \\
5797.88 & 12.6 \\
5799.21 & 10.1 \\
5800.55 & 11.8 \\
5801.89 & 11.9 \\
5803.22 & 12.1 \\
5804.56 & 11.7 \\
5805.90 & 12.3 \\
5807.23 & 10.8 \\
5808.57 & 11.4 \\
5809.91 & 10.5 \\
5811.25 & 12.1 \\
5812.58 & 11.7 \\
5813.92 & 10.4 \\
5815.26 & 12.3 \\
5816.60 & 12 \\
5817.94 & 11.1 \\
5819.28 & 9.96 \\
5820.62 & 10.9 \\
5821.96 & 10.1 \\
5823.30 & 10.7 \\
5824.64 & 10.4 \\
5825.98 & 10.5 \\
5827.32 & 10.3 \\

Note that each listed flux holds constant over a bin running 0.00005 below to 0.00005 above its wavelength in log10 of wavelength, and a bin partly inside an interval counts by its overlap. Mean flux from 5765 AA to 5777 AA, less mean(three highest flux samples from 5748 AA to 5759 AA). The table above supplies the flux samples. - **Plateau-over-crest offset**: -0.37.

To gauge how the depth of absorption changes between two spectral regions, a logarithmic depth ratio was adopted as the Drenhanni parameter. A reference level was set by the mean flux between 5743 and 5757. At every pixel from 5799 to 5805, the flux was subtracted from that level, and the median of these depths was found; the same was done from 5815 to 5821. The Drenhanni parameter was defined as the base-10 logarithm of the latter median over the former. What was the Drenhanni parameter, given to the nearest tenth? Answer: -0.5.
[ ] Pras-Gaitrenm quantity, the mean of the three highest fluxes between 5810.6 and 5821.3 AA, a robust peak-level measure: 12.13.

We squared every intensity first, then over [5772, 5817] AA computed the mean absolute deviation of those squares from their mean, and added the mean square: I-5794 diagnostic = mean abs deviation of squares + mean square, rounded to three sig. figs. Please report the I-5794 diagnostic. 143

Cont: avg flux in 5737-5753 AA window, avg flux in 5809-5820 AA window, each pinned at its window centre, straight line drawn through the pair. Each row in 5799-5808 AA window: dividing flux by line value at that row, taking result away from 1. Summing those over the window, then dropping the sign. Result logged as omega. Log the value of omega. 0.23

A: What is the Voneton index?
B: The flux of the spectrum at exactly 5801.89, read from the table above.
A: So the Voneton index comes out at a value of 11.9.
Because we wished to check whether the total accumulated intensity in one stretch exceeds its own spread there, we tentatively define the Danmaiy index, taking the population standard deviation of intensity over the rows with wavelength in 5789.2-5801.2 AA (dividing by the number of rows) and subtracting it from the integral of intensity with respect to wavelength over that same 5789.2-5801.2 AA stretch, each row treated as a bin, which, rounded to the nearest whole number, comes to 137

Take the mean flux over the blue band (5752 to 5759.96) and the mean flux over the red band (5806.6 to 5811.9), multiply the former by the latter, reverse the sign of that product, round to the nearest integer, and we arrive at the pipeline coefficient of -120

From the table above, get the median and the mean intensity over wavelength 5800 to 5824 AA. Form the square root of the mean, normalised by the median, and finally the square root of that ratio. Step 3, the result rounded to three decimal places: 0.540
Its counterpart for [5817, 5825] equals 0.555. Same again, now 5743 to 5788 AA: 0.549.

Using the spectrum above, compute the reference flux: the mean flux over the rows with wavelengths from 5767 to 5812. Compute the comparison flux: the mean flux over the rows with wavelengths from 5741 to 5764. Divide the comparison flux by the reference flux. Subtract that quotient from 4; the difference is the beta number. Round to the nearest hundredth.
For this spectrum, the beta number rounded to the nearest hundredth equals 3.05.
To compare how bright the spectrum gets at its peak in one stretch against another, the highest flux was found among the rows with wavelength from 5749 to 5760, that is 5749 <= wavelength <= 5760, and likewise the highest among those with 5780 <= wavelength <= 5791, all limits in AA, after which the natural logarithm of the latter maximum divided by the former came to -0.050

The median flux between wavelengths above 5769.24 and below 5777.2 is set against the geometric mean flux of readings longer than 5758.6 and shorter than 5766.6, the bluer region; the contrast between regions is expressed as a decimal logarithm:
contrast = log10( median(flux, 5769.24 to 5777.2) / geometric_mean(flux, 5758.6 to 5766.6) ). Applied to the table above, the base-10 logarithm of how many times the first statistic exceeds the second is 0.025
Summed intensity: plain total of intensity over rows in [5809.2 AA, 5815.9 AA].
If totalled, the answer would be 57.0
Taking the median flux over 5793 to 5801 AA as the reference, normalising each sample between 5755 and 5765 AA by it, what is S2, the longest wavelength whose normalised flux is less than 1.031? 5764.60 AA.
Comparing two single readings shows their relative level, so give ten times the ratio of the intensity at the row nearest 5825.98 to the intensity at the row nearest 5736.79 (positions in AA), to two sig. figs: 9.5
